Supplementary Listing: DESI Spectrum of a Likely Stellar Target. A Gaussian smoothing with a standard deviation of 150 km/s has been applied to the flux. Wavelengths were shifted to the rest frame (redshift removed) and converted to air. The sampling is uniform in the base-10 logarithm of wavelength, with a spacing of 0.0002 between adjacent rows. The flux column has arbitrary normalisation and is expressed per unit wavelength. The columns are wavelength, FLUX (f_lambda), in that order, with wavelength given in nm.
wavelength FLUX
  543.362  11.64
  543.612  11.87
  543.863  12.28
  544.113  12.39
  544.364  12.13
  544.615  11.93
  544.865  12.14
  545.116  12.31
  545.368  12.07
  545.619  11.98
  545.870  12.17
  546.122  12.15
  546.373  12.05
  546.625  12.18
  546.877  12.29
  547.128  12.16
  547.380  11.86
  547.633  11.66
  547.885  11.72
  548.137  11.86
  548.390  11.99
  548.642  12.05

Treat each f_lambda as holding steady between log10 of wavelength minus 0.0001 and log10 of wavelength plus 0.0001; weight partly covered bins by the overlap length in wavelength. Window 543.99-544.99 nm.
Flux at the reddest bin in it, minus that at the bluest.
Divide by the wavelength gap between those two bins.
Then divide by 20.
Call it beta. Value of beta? -0.02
